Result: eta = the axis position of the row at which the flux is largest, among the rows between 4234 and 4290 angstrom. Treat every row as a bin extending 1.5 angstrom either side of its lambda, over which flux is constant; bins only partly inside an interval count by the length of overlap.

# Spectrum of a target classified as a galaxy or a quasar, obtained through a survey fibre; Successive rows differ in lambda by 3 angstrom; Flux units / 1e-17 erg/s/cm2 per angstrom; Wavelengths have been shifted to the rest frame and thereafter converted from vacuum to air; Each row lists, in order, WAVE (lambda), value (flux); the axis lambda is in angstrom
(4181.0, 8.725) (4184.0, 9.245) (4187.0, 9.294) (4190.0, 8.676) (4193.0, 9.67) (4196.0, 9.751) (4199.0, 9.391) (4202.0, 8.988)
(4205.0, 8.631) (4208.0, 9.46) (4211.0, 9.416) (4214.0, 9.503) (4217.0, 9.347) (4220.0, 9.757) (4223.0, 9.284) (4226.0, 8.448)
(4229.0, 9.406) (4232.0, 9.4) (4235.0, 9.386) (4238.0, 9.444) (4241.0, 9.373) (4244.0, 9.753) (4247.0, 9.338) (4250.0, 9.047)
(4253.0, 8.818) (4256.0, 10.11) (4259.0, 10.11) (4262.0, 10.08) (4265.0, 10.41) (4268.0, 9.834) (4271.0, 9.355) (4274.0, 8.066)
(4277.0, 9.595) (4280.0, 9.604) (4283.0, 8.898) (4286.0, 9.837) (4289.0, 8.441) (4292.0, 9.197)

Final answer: 4265.0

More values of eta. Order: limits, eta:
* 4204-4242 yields 4220.0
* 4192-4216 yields 4196.0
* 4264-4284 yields 4265.0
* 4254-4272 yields 4265.0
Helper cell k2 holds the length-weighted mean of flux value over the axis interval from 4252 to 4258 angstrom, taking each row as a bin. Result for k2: 9.6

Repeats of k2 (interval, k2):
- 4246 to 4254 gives 9.1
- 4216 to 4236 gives 9.3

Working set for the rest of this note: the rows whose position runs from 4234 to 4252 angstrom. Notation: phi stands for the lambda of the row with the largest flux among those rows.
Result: 4244.0 angstrom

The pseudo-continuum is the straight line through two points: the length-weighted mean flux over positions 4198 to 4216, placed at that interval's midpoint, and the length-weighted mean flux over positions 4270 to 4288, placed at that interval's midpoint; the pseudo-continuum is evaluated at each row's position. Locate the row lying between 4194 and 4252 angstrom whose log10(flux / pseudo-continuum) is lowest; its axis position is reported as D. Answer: 4226.0 angstrom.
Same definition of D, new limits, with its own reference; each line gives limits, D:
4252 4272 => 4253.0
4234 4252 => 4250.0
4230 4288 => 4274.0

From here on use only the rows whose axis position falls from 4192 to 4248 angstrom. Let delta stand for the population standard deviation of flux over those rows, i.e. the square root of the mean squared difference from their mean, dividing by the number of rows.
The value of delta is 0.33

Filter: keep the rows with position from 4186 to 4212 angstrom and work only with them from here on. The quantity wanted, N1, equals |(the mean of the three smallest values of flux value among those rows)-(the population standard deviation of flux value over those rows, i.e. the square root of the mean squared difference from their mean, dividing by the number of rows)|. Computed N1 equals 8.38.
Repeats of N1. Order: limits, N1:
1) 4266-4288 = 8.18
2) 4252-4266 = 9.11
